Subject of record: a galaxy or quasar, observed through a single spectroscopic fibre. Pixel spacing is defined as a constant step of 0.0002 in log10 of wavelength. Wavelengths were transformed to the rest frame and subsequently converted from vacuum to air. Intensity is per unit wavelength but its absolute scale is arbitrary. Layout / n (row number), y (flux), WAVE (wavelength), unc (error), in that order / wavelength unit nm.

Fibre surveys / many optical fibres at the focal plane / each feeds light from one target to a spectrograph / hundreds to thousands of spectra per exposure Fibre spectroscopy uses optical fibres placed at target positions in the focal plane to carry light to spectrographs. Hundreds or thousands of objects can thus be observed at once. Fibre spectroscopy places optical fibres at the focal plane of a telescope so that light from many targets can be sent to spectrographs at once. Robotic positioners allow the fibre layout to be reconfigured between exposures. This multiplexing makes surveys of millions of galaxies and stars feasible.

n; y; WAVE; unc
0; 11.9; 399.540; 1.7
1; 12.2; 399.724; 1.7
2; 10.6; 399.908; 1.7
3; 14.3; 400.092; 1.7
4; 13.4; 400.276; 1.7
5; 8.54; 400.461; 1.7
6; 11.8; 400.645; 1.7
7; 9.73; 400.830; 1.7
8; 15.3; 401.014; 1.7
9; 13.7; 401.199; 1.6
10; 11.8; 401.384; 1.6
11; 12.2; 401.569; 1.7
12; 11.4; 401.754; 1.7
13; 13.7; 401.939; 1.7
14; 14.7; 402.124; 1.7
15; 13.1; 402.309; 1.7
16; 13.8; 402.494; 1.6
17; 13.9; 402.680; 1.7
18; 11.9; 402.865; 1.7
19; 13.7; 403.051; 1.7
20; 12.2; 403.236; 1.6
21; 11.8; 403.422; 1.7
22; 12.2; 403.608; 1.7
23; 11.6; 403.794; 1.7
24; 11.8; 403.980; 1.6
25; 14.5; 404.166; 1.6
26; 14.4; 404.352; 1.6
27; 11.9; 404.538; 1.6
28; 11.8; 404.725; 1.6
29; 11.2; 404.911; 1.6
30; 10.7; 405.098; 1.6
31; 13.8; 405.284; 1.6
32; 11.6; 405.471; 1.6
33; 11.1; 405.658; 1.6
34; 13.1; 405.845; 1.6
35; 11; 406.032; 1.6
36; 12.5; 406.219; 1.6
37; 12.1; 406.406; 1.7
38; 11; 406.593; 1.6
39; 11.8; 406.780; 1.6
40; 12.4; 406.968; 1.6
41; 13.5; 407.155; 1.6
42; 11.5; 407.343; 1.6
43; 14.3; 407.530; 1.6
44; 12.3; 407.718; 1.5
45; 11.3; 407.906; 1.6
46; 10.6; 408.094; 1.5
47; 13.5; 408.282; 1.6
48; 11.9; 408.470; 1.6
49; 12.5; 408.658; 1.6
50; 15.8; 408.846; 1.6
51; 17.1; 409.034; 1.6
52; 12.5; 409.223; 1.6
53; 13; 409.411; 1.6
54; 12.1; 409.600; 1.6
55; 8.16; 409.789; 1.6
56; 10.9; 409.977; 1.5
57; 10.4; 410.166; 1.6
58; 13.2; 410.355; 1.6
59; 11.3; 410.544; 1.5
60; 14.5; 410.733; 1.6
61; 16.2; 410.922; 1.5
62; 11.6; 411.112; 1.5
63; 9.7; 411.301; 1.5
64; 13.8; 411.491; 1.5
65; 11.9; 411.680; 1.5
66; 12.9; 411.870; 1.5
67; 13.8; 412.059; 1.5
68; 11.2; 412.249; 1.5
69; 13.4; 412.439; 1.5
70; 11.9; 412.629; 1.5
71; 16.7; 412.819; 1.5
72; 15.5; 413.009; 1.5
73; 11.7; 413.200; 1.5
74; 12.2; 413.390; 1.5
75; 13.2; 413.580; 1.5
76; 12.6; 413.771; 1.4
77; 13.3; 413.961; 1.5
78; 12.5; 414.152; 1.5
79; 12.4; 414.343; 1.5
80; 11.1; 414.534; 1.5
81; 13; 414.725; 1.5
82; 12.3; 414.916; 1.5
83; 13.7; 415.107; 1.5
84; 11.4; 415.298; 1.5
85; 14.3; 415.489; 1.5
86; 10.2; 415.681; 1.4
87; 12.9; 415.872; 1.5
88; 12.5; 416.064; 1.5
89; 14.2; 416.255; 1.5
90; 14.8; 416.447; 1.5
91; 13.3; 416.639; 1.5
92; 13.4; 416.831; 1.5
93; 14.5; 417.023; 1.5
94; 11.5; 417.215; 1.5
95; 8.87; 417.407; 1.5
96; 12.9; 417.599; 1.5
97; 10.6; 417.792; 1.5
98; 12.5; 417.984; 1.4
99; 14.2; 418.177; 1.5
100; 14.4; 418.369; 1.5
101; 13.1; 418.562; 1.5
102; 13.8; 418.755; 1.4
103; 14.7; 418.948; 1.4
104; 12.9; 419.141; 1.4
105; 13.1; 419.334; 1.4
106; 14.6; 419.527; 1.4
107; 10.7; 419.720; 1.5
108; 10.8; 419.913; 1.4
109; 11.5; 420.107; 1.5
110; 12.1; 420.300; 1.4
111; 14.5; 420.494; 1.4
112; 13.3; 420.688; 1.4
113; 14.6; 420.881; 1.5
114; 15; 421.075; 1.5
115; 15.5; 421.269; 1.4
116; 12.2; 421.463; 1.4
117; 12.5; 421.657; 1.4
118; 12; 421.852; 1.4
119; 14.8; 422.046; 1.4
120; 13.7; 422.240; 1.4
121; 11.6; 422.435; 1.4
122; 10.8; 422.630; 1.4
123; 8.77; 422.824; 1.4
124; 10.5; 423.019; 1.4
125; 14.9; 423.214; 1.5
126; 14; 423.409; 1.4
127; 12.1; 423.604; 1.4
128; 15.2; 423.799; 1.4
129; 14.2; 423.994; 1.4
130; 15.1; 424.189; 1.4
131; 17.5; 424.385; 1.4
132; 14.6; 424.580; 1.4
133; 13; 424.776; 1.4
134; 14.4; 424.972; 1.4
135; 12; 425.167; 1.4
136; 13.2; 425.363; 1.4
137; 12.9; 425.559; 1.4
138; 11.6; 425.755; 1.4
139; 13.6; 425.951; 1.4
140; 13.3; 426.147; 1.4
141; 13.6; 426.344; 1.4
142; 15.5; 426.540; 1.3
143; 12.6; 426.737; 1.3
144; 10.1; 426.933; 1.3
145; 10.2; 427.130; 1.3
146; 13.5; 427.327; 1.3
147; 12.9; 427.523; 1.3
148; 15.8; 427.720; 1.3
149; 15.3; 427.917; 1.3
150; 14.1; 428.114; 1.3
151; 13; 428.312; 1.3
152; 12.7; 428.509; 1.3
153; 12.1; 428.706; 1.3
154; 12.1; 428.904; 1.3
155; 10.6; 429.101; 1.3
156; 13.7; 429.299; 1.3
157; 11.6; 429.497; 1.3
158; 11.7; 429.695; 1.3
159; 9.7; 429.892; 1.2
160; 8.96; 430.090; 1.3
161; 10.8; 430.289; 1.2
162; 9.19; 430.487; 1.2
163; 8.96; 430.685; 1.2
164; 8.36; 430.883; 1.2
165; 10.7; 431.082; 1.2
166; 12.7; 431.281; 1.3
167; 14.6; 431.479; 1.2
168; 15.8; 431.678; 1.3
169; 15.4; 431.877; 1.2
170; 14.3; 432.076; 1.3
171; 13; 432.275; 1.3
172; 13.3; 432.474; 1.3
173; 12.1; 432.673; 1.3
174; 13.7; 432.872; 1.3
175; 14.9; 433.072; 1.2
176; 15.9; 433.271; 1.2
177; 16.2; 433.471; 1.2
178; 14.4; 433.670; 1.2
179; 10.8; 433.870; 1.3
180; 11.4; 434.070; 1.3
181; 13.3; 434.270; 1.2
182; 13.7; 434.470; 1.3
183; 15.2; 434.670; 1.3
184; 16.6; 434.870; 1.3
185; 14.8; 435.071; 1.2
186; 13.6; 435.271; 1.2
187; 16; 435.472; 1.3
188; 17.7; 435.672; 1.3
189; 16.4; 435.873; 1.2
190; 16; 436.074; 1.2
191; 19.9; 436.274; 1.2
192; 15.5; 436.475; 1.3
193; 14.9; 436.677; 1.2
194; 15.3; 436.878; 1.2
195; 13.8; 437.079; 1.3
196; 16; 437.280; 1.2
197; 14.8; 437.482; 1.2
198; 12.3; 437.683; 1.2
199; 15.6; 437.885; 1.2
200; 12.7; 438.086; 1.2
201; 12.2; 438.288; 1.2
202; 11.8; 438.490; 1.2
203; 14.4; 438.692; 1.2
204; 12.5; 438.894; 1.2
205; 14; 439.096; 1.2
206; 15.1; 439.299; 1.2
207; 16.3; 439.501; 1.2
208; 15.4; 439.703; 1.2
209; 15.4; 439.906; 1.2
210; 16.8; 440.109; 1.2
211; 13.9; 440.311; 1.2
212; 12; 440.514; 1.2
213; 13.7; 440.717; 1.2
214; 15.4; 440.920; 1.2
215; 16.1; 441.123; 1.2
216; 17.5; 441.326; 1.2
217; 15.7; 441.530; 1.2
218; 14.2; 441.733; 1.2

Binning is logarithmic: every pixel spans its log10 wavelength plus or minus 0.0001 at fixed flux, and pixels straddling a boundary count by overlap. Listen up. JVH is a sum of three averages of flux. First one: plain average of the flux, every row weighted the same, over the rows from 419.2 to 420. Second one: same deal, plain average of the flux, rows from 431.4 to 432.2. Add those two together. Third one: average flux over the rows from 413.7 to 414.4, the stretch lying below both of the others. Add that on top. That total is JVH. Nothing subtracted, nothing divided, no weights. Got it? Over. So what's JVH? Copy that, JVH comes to 40.0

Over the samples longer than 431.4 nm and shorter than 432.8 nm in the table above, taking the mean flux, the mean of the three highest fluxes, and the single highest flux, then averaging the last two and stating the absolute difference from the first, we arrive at 1.5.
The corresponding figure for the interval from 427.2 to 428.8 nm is 1.8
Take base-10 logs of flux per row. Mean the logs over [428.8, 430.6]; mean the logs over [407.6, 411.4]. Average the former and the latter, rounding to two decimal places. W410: 1.06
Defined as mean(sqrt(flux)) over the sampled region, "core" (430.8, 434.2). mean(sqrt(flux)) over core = 3.65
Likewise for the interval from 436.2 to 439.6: 3.80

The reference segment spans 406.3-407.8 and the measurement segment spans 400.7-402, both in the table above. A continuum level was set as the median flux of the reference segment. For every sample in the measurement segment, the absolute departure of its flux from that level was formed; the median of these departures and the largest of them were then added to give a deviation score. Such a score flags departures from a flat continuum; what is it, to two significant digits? 4.6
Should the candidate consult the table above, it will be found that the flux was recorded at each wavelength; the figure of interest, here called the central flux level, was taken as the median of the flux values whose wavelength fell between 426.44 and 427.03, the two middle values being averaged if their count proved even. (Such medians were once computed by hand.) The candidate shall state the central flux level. 12.6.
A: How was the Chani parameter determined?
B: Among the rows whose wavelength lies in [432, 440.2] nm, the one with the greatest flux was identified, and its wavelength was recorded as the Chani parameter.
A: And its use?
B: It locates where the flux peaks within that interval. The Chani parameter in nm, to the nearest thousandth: 436.274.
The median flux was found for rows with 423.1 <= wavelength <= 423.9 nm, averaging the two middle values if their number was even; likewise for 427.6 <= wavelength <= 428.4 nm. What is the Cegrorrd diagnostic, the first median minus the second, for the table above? 0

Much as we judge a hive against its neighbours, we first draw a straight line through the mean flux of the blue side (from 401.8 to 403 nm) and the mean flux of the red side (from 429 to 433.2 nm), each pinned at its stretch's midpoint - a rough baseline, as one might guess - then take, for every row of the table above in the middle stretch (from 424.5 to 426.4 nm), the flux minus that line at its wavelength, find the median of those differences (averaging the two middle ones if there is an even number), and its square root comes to 0.94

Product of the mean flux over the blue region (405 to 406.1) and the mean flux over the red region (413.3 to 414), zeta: 152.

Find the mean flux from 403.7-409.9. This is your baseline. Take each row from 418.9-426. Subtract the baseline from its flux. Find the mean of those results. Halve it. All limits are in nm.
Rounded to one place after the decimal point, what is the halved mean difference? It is 0.4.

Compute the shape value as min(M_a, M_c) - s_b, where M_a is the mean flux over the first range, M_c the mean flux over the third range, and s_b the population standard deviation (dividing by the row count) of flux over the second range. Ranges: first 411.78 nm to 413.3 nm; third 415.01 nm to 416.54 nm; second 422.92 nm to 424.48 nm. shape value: 11.0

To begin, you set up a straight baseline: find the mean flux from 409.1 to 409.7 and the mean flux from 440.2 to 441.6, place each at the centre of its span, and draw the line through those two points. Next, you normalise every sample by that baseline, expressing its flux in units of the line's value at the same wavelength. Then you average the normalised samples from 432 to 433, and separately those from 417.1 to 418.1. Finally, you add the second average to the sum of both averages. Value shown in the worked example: 2.65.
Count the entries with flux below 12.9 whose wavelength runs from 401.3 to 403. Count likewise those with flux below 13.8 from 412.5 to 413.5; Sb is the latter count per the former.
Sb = 0.75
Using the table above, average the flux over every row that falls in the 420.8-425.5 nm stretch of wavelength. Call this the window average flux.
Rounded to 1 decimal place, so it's 13.4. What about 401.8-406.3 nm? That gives 12.6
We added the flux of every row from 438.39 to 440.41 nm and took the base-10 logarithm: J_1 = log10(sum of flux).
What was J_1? 2.2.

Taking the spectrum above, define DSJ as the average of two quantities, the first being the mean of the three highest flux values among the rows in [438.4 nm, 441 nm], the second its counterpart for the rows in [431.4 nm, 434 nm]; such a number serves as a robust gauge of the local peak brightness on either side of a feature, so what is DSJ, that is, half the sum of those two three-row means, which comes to 16.1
